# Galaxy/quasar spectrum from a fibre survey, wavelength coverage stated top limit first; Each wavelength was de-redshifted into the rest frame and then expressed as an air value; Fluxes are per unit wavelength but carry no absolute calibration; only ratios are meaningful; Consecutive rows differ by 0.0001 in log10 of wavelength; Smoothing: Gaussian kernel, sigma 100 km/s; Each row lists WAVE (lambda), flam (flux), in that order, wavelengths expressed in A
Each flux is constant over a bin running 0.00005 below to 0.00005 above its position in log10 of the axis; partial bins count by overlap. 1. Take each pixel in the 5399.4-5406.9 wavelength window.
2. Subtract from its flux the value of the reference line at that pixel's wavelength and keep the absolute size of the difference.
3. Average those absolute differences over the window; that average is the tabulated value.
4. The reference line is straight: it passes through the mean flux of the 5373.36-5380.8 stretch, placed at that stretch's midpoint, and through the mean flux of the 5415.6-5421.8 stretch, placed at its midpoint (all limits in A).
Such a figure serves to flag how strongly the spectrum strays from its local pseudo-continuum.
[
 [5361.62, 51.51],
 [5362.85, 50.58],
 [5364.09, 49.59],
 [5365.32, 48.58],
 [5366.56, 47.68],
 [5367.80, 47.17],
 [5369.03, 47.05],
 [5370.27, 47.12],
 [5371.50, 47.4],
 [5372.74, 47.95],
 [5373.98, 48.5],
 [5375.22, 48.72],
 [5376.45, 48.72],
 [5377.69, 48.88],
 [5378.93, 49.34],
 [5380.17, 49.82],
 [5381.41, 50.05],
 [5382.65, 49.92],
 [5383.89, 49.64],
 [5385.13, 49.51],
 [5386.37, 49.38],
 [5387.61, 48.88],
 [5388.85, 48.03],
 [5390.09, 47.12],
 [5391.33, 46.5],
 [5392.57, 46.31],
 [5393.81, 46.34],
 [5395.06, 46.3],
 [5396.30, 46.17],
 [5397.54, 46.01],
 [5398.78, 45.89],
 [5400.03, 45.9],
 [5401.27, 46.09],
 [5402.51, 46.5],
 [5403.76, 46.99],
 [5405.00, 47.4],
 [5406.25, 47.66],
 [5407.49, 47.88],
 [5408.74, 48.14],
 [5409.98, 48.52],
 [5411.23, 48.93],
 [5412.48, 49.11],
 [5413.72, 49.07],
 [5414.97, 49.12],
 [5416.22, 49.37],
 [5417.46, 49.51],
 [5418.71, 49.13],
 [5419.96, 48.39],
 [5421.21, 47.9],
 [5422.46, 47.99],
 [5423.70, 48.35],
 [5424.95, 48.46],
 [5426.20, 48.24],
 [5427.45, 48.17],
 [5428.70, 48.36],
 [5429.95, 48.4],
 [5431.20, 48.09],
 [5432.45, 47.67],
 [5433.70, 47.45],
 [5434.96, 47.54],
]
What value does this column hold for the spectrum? 2.2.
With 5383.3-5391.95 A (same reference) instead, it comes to 1.0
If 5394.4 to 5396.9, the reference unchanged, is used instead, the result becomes 2.7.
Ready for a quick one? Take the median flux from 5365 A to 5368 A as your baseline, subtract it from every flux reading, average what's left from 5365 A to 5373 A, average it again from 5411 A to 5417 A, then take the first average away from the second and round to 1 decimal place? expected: 1.6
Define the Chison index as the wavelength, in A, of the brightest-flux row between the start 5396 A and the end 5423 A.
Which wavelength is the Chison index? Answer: 5417.46 A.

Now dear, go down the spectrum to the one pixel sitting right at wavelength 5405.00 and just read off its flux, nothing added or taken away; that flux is 47.4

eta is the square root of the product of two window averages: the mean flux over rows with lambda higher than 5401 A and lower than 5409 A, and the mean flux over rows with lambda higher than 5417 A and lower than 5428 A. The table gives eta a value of 47.8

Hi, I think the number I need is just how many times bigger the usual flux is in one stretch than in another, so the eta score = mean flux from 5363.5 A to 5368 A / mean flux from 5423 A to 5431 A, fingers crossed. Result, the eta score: 1.00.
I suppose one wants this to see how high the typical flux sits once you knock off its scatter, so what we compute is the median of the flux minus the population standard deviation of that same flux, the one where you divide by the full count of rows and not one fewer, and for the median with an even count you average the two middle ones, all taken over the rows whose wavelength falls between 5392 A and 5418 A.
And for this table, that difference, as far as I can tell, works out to 46.1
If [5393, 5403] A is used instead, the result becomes 45.9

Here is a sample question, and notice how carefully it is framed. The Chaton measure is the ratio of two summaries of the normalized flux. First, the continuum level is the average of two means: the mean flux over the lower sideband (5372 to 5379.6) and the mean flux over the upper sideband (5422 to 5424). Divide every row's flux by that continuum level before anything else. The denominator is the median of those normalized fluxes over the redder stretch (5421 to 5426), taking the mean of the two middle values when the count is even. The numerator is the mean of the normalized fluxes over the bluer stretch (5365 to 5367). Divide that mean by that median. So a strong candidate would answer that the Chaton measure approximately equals 1.00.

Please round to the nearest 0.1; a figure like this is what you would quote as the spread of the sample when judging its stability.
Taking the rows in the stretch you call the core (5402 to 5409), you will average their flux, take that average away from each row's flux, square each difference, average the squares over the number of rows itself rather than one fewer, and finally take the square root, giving 0.6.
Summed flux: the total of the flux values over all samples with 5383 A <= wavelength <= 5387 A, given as 149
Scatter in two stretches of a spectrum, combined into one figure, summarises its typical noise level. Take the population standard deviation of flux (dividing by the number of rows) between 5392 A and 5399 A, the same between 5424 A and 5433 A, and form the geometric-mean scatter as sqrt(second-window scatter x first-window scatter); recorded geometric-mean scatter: 0.2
